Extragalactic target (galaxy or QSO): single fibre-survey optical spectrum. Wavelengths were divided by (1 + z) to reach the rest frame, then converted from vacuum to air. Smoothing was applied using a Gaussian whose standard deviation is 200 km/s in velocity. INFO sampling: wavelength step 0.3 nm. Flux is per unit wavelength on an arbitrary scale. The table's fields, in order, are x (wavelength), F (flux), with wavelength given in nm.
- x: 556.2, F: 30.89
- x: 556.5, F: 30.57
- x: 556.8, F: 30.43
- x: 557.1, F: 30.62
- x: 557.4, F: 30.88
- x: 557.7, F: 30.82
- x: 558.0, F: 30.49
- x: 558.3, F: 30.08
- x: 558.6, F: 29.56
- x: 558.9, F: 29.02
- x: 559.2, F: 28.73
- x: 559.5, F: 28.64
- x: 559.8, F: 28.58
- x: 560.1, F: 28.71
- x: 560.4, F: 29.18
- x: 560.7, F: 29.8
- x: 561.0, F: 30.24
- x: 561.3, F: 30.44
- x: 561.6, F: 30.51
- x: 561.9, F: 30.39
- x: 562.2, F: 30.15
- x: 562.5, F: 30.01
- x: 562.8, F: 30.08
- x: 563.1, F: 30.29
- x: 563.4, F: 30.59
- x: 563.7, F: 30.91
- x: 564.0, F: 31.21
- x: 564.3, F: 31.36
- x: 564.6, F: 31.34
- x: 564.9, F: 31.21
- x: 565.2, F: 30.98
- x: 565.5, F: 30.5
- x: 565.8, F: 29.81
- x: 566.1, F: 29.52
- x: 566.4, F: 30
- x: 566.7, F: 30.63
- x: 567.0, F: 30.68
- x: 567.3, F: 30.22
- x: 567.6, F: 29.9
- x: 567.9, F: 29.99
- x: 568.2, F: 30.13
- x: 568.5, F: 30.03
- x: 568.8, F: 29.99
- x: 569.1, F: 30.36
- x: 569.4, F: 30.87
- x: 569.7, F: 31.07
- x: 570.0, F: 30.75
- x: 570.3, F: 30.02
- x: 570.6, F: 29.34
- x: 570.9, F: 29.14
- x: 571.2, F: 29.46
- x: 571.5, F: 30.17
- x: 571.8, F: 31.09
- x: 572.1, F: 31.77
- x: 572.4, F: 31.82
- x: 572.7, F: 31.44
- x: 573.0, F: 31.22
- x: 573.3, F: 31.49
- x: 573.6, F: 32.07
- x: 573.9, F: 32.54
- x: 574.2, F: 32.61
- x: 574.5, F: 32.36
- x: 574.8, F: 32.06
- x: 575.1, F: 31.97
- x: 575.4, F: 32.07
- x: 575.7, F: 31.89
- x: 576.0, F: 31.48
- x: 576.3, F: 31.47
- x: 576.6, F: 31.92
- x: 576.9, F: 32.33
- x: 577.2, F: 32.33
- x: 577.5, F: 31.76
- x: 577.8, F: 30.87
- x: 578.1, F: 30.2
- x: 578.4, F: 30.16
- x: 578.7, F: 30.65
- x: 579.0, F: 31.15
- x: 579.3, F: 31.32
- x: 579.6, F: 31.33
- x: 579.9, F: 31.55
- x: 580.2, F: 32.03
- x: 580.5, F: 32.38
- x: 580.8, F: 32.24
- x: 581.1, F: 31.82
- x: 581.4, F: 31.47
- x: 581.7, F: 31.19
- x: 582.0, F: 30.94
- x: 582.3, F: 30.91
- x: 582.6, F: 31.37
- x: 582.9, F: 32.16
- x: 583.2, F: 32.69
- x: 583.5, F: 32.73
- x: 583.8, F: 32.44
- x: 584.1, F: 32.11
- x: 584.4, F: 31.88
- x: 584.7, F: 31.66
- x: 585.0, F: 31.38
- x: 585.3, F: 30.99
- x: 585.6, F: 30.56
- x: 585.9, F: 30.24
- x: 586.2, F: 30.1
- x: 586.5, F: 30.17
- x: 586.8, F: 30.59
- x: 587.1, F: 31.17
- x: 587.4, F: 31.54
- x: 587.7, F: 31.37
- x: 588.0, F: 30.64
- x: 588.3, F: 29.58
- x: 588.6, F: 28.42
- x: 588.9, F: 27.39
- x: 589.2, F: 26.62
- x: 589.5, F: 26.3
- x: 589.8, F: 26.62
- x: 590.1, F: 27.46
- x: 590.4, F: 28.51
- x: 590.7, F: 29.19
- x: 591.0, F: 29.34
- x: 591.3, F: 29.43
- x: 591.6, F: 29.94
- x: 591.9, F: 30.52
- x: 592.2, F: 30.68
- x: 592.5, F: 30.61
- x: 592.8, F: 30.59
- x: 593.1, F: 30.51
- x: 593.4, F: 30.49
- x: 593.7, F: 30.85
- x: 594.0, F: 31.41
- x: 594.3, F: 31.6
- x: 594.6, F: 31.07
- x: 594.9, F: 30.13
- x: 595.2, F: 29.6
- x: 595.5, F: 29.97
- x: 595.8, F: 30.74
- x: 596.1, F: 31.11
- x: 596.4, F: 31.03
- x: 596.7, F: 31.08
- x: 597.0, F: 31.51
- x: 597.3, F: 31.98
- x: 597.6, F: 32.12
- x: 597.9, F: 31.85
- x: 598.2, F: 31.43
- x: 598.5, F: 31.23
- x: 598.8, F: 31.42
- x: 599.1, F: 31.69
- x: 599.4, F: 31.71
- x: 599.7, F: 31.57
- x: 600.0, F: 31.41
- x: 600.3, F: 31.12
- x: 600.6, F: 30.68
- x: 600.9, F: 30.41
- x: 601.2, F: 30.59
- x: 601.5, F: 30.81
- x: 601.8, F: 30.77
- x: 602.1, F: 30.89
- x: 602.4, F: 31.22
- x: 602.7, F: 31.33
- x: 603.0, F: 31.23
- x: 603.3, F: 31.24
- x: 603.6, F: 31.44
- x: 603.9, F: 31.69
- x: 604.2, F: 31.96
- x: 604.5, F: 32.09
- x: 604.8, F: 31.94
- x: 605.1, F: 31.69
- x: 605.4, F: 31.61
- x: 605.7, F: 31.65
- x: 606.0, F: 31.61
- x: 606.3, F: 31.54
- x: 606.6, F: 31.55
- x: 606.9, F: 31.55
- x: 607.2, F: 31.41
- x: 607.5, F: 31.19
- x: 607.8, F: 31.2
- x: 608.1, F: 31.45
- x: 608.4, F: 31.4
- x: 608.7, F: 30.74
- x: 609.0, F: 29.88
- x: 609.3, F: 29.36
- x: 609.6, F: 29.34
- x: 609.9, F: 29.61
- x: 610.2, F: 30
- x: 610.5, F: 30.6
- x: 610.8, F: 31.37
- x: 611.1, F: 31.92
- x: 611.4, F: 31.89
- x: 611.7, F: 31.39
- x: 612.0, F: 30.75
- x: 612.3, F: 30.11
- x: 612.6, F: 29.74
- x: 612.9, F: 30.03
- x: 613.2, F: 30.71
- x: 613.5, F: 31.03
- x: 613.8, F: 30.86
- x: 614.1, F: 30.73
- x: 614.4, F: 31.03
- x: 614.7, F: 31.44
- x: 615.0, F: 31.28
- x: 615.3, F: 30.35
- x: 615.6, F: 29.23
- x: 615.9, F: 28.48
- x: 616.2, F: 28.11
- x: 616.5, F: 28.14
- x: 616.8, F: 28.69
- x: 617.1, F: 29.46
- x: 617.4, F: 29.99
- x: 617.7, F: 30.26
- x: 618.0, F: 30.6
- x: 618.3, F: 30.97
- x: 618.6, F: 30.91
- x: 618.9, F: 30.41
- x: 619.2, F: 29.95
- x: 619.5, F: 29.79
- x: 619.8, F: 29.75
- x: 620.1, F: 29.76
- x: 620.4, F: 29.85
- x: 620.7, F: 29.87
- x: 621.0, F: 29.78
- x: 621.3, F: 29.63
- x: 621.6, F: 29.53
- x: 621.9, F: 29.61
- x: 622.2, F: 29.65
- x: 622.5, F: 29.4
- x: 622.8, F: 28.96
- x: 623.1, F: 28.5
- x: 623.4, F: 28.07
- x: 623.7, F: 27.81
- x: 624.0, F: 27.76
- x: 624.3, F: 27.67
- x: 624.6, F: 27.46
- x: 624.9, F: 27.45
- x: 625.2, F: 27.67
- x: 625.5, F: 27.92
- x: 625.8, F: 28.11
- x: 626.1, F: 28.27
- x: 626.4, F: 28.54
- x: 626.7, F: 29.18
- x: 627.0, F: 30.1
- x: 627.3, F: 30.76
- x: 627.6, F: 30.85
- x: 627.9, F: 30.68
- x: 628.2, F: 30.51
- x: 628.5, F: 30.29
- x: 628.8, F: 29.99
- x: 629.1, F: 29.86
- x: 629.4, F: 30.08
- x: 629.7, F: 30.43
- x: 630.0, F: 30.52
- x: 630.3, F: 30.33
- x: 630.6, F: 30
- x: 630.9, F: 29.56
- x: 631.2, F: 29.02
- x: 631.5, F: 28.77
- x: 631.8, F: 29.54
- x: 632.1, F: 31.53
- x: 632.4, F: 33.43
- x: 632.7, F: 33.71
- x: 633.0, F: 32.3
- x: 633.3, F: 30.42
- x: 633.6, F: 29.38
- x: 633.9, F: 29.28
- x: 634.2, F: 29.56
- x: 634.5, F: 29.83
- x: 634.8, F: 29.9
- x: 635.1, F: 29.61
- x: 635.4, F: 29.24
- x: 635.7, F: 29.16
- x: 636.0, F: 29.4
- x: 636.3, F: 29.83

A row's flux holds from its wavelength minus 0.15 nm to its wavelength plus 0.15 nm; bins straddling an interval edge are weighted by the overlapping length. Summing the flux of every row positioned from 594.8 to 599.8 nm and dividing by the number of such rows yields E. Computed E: 31.2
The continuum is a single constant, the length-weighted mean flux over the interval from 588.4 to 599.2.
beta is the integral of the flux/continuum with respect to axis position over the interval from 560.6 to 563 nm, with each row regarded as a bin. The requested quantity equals 2.4 nm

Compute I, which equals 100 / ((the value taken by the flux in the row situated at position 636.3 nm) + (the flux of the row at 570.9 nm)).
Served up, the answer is 1.70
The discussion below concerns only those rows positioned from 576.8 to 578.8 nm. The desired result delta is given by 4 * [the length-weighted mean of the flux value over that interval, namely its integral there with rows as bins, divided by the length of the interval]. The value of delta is 125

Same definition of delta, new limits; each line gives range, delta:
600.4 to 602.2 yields 123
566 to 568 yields 121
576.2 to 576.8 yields 127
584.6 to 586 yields 124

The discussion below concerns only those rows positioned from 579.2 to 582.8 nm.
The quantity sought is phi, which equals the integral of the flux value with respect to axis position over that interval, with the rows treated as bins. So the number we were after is 114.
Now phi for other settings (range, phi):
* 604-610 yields 187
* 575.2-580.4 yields 164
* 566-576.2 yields 315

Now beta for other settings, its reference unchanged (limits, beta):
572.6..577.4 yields 5.1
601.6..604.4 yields 2.9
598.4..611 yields 13.0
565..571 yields 6.0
